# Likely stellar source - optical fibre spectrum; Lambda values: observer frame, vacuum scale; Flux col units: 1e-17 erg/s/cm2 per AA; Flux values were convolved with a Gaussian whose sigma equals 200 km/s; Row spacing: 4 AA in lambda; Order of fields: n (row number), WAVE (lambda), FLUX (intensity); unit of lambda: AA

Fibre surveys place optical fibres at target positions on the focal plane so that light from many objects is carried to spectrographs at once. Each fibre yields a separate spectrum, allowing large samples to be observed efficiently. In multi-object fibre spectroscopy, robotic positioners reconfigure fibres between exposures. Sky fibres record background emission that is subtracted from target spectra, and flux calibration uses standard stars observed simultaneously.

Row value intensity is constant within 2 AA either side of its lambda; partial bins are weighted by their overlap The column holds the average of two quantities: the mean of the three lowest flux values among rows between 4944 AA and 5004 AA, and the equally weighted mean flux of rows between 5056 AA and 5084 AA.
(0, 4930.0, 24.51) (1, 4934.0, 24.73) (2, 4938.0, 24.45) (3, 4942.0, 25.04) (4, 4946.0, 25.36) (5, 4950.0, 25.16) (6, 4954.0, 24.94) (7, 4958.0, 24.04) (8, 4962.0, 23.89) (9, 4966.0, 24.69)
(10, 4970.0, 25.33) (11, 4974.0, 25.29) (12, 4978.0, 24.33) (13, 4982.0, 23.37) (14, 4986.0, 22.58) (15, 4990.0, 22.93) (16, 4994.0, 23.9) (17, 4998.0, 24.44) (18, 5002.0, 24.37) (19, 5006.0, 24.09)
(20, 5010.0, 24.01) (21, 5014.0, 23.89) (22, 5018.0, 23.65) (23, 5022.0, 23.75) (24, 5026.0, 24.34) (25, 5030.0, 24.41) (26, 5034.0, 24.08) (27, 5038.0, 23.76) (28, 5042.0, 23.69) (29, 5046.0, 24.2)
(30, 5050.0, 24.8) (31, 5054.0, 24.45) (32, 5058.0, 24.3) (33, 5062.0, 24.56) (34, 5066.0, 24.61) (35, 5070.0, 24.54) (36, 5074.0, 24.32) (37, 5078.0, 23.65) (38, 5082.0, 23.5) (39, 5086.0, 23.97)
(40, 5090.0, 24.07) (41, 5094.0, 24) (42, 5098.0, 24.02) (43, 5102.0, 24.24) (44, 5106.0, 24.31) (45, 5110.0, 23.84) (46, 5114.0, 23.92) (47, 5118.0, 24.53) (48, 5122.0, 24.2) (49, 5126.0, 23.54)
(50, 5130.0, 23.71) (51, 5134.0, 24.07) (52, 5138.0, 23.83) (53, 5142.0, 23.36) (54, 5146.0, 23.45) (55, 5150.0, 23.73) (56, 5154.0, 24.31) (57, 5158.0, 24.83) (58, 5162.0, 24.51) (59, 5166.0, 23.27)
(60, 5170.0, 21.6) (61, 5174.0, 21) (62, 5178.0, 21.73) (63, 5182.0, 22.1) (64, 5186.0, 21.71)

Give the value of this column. 23.6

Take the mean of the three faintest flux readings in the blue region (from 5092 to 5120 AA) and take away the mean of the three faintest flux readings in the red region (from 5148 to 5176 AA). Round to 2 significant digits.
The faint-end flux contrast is 2.0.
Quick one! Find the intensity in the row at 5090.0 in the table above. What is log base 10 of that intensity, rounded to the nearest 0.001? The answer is 1.381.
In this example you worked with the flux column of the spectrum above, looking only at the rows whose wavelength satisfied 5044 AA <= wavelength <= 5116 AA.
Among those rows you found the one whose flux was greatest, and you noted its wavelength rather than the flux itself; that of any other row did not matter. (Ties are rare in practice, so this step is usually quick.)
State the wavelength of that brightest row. 5050.0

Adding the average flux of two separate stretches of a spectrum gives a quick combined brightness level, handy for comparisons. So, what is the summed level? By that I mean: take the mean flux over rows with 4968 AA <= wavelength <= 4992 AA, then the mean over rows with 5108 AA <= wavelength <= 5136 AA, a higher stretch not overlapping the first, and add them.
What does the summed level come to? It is 47.9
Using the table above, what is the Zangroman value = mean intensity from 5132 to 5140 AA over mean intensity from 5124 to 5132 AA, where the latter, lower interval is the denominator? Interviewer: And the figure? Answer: 1.01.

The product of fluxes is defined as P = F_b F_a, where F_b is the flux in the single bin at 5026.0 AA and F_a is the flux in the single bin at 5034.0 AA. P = 586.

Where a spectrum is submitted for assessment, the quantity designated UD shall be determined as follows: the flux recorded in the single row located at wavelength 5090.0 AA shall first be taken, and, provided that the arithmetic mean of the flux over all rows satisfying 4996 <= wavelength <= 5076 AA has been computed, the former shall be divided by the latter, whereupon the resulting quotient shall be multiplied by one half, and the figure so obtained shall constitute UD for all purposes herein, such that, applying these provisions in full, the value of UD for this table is 0.497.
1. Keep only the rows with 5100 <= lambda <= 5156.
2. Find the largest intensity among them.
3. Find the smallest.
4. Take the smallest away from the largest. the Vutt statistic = 1.17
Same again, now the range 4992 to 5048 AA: 0.79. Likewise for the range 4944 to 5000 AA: 2.78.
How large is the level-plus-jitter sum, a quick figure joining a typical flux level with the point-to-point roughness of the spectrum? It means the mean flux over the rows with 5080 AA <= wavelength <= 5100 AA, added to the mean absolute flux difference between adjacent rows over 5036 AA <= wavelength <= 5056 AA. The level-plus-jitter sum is 24.3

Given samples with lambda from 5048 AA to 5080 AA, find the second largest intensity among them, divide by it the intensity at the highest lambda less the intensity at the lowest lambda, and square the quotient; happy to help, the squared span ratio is 0.0022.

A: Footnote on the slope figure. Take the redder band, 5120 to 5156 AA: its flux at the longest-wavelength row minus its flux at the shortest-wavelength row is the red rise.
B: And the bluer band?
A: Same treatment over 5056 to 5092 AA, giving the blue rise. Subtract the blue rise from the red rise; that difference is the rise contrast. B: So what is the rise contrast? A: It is 0.3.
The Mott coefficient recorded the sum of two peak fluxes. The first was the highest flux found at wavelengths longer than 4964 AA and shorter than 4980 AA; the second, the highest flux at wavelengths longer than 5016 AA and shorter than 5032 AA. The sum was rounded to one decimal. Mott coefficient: 49.7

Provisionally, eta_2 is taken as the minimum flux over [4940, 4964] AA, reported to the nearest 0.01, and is 23.89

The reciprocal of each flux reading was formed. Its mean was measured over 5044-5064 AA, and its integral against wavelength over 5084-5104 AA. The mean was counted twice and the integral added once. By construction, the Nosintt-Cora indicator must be 0.913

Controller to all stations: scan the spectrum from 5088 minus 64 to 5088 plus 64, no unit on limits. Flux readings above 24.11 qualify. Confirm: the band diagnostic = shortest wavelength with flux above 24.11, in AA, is 5026.0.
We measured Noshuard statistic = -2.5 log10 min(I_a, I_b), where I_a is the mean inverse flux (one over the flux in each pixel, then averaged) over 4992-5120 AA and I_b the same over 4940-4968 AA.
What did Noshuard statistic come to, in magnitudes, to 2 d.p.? 3.48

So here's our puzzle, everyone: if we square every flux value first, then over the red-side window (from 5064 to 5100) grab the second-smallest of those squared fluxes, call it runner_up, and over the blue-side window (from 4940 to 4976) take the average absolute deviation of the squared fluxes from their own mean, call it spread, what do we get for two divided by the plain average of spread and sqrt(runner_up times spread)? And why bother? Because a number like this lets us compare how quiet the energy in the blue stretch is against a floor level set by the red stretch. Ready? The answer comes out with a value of 0.031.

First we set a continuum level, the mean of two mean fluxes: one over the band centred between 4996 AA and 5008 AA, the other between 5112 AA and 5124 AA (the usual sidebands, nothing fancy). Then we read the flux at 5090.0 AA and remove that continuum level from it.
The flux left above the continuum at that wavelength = -0.19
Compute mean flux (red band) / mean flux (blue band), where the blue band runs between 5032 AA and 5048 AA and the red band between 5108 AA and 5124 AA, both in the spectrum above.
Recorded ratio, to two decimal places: 1.01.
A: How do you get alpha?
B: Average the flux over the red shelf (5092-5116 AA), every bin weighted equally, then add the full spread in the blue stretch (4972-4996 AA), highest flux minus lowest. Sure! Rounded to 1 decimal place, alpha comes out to 26.8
